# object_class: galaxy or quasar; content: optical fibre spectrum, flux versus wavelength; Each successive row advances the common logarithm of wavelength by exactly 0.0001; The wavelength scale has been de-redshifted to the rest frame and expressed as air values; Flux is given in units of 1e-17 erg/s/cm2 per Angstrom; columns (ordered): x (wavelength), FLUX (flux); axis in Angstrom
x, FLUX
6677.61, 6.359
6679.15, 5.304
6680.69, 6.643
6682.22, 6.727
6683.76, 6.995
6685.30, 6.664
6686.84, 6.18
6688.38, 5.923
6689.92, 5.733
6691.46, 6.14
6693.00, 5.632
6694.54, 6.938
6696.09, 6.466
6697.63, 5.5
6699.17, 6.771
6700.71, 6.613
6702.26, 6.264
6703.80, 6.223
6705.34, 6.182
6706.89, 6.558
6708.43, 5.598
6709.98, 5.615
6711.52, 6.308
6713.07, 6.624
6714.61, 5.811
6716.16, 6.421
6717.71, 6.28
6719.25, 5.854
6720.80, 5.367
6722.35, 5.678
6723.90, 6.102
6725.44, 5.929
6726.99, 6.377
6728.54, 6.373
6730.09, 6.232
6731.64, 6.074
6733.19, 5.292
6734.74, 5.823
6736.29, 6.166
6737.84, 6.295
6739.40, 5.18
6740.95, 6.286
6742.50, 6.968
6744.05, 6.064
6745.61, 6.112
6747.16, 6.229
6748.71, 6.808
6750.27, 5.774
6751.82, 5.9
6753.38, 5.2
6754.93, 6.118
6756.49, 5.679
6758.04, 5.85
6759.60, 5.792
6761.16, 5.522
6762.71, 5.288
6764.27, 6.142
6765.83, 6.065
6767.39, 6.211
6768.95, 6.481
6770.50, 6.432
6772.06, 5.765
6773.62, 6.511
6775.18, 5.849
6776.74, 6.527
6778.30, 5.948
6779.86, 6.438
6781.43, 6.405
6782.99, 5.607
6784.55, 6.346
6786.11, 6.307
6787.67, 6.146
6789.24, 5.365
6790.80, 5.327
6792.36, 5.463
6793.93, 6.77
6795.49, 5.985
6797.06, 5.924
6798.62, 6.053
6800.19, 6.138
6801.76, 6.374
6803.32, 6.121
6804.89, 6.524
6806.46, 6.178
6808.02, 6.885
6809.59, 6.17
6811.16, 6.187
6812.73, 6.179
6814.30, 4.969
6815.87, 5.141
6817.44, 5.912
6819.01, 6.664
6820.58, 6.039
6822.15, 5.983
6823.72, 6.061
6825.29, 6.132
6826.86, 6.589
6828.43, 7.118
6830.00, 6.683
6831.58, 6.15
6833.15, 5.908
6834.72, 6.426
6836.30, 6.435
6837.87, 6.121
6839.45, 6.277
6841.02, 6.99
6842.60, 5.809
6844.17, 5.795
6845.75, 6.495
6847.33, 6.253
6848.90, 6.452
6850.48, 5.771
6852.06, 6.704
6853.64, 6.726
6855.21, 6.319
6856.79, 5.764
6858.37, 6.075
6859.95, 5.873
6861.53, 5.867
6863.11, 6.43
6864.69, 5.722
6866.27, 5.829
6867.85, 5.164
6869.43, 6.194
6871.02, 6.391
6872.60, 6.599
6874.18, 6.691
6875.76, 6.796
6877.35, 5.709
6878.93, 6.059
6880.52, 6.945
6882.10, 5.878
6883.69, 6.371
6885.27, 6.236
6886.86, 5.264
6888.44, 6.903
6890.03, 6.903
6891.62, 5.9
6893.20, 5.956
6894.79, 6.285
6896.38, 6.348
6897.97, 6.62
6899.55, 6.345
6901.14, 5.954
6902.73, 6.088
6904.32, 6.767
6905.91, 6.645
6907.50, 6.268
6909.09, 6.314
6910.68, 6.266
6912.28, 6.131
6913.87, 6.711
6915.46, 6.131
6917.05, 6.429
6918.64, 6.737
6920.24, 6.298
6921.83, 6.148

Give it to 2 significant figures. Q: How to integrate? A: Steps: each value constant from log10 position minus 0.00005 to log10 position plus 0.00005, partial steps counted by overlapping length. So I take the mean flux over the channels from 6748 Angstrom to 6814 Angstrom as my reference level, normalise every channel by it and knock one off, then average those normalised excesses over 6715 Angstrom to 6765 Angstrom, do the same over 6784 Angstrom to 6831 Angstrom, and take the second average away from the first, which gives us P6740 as -0.025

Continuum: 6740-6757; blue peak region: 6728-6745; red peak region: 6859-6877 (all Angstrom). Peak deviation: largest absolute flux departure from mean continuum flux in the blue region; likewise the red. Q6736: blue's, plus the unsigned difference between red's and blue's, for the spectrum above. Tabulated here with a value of 0.94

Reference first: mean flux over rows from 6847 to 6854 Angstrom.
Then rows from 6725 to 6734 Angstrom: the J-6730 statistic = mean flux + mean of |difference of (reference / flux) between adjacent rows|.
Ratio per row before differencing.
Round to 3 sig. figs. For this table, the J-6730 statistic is 6.10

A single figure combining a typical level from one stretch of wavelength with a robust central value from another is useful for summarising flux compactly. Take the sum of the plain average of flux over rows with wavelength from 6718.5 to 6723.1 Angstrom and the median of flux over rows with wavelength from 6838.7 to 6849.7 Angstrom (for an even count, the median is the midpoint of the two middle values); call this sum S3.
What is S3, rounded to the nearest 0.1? 11.9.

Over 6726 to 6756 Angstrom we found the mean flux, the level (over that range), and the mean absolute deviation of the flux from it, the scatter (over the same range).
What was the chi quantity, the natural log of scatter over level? -2.88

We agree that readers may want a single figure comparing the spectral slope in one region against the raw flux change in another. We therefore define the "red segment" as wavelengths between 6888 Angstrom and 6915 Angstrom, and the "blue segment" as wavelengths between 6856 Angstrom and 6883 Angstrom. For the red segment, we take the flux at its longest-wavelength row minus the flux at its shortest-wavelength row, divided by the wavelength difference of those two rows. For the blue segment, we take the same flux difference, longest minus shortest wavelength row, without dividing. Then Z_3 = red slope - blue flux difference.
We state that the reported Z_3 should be -0.1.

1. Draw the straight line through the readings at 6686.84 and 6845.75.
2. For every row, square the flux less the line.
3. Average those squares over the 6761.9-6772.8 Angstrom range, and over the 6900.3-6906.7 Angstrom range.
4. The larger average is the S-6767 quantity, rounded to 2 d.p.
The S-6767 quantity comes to 0.23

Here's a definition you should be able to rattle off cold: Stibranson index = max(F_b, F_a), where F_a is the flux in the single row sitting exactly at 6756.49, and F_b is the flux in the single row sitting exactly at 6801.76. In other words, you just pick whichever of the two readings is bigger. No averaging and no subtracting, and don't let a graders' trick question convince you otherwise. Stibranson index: 6.37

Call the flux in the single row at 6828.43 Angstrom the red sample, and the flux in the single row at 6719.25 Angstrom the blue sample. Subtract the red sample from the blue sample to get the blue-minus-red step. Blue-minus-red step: -1.264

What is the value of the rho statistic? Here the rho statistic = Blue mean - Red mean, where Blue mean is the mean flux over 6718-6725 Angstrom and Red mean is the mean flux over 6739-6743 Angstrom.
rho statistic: -0.4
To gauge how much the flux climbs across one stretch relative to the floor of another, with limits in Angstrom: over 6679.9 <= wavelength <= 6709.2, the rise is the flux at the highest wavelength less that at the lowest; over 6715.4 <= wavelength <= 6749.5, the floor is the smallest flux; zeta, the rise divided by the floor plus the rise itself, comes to -1.2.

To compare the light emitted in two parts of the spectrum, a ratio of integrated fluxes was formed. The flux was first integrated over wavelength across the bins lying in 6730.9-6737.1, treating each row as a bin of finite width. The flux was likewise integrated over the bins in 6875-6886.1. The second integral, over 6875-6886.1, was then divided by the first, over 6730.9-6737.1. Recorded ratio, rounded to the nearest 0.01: 1.92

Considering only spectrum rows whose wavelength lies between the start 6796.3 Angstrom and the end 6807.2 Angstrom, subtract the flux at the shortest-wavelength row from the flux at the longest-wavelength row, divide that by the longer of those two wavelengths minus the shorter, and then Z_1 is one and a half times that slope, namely 0.04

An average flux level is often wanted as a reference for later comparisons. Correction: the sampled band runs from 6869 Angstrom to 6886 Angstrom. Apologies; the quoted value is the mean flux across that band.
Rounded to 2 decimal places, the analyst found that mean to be 6.35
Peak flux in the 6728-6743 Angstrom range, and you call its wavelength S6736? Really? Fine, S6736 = 6742.50 Angstrom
